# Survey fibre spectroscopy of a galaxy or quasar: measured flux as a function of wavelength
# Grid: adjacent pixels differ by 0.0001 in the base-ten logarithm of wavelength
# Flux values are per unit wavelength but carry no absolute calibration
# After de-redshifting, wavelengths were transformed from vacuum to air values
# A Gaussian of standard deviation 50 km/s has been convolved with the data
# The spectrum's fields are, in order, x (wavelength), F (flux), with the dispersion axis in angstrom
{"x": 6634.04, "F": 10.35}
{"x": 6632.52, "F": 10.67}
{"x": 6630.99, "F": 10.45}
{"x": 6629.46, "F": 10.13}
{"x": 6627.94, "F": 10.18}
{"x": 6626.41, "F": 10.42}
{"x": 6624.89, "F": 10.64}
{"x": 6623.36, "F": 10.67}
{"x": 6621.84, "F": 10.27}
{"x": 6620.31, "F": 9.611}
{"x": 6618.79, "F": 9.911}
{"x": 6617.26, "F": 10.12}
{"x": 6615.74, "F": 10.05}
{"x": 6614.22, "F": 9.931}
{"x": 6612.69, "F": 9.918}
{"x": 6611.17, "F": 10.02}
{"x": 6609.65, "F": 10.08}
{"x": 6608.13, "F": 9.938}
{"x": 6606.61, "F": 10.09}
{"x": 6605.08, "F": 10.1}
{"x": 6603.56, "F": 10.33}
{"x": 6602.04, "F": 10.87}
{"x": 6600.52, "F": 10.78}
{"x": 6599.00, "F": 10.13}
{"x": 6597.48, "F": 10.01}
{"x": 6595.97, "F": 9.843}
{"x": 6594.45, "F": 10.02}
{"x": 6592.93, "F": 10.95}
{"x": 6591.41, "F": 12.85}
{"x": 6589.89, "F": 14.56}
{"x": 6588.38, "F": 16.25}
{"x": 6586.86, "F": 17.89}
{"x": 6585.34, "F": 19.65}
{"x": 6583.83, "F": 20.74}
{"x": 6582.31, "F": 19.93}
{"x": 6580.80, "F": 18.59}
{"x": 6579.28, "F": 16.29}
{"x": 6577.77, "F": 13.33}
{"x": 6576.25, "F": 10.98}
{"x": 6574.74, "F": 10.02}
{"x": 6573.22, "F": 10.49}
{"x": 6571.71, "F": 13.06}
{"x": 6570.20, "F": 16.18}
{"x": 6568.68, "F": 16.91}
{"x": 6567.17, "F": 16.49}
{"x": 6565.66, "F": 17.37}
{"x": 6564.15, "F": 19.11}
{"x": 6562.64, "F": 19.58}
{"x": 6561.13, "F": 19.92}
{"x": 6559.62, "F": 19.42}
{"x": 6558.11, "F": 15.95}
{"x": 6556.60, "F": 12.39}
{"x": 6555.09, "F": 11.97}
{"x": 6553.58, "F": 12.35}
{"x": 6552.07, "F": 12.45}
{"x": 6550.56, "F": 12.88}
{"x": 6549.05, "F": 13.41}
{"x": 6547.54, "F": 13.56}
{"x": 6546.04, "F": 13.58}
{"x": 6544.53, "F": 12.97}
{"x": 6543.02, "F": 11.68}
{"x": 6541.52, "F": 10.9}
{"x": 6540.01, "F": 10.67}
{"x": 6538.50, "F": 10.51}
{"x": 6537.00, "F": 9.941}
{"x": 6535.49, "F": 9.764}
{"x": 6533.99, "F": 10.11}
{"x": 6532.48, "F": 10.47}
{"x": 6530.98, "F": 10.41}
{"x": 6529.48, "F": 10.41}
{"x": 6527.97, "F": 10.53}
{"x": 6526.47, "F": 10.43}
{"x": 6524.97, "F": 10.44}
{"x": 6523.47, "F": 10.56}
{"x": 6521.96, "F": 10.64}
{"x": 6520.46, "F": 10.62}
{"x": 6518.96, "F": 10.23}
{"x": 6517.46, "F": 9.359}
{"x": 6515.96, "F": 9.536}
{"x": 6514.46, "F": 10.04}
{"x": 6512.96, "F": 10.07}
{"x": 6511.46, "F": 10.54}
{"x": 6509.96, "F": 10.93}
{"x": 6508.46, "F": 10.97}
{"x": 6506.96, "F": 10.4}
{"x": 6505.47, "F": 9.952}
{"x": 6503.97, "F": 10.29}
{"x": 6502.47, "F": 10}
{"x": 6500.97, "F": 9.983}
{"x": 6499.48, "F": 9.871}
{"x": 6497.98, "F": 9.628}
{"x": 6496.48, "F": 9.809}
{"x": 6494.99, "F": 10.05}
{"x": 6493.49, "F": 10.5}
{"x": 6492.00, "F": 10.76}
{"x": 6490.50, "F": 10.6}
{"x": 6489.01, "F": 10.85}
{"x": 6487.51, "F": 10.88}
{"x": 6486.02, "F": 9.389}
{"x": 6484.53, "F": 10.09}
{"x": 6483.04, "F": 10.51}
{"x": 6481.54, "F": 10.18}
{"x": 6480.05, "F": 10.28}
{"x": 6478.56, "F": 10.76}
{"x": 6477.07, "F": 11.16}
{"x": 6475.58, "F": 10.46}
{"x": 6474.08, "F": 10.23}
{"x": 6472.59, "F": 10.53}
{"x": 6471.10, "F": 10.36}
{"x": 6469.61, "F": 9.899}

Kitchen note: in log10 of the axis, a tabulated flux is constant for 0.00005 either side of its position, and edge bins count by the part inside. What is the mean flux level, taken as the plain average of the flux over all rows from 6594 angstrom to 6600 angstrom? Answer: 10.0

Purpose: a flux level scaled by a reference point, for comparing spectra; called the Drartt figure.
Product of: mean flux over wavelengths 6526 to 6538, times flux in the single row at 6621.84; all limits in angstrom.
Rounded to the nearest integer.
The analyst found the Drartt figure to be 105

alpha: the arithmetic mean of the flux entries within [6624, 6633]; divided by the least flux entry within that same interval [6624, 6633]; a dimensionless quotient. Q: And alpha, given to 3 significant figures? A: 1.03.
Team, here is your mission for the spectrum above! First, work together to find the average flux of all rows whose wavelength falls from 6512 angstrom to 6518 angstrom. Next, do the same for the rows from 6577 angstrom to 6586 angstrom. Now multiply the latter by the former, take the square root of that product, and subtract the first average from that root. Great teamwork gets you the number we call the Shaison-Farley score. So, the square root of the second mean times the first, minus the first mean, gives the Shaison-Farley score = 3.5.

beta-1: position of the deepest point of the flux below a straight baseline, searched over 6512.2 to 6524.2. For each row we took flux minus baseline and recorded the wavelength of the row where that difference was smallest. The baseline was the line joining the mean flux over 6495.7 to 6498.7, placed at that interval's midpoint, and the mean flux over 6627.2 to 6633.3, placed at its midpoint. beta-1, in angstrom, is 6517.46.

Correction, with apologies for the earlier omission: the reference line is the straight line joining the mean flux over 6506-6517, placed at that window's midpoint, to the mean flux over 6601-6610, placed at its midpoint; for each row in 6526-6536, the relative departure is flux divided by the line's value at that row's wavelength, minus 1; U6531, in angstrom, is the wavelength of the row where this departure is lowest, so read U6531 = 6535.49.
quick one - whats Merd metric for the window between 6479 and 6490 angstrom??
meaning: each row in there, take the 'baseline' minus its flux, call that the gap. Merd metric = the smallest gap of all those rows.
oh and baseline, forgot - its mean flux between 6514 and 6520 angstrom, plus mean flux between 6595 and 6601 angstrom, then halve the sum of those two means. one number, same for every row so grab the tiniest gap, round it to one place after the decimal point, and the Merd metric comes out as -0.9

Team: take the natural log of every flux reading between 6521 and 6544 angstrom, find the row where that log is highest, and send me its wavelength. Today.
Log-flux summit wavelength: 6543.02 angstrom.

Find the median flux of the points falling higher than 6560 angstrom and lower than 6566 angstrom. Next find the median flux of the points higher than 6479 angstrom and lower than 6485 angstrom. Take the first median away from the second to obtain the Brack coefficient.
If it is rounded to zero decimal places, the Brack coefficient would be -9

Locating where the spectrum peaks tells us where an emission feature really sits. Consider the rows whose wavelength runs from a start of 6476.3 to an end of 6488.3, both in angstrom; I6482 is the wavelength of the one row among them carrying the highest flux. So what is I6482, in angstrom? 6477.07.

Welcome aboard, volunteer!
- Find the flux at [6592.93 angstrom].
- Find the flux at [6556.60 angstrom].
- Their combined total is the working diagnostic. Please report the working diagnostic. 23.3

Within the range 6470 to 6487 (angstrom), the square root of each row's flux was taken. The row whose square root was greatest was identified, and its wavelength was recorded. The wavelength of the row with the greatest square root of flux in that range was 6477.07 angstrom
